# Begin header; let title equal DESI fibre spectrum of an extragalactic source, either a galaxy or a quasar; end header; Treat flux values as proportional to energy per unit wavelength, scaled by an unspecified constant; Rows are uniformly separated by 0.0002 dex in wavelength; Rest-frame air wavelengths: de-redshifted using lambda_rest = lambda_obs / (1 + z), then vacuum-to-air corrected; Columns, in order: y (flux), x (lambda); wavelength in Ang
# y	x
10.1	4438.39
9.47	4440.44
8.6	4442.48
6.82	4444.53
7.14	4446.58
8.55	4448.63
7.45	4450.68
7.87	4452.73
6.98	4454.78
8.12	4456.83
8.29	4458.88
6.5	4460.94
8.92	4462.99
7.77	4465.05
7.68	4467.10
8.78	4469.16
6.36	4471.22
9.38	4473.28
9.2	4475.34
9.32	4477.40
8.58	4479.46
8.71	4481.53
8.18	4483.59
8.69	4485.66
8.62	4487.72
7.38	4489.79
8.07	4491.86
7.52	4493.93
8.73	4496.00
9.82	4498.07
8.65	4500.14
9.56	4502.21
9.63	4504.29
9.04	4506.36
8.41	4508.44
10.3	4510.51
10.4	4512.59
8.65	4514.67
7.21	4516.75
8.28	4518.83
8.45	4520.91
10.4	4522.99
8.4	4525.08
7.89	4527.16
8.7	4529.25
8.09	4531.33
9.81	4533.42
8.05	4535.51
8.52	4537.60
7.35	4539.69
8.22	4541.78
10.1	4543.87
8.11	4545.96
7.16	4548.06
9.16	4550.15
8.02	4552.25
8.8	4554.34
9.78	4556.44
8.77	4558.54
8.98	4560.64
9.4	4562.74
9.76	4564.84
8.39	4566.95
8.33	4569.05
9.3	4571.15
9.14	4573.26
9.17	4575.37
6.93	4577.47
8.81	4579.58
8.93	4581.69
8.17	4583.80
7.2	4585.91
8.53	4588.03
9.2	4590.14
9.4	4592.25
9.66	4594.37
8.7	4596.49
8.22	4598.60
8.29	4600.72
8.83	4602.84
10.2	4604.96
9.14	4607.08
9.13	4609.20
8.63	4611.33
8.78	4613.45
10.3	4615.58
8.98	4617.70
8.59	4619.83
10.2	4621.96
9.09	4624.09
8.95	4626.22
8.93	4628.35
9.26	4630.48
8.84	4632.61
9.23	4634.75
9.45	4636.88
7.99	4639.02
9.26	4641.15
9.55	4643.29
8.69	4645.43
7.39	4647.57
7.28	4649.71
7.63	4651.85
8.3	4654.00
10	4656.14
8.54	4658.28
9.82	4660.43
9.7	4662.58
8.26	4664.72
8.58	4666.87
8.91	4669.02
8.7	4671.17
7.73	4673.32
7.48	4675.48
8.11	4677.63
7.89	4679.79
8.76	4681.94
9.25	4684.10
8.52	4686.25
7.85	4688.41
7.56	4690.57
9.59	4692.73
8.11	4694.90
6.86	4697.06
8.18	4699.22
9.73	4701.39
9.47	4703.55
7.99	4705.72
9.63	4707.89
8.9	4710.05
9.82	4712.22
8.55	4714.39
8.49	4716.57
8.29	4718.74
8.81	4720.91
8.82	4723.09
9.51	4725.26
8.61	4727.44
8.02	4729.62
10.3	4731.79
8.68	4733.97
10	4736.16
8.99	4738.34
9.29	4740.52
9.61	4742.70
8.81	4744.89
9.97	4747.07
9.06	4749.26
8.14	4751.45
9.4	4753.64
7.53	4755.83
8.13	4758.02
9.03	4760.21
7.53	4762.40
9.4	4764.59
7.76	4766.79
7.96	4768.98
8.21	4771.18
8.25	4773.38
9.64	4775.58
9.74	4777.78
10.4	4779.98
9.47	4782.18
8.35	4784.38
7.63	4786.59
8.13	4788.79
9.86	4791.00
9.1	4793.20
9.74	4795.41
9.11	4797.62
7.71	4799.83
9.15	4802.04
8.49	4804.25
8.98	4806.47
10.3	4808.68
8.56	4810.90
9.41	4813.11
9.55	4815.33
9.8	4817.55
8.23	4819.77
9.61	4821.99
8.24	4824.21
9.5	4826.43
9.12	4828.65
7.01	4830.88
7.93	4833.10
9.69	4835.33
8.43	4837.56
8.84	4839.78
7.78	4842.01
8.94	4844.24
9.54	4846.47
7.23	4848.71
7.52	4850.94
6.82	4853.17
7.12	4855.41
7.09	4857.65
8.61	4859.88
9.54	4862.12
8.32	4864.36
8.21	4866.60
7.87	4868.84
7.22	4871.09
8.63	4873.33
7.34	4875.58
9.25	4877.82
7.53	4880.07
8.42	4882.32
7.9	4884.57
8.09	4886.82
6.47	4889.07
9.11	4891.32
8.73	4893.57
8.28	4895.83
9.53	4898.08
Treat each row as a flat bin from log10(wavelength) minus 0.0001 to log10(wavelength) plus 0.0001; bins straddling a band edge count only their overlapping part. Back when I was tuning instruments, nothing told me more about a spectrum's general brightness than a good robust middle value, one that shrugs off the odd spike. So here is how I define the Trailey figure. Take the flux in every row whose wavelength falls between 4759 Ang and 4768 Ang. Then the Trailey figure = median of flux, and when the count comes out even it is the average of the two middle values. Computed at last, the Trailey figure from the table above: 8.4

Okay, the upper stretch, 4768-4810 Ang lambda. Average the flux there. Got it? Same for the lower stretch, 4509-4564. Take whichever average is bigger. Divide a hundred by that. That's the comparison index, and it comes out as 11.16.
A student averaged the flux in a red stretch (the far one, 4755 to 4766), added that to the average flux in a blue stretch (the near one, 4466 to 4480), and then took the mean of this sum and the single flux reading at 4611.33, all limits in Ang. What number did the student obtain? 12.7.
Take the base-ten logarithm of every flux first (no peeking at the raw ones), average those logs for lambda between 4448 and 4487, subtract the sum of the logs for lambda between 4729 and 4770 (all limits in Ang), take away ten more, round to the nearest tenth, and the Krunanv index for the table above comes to -27.0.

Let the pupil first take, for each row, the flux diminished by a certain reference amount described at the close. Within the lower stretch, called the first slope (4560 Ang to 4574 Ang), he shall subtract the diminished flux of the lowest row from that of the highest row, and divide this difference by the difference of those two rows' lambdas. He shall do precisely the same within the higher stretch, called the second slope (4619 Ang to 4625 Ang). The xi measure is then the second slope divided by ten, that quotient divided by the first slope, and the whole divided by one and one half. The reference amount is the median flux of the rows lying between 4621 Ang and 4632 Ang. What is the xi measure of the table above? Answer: 0.62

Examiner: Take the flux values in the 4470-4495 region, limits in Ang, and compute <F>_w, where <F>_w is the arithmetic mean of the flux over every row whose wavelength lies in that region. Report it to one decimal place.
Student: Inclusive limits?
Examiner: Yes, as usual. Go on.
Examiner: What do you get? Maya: 8.3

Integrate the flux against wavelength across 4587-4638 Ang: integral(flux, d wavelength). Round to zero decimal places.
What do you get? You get 464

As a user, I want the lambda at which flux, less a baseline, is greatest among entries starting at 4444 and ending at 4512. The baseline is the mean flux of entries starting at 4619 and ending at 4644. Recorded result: 4510.51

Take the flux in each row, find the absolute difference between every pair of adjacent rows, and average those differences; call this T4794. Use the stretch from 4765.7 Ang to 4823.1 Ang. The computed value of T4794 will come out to 0.84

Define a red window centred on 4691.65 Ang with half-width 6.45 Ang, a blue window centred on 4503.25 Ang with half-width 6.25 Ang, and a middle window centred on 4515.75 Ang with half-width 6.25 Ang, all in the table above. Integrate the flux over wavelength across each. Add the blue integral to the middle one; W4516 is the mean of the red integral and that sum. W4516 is 165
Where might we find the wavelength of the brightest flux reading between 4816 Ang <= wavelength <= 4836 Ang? 4817.55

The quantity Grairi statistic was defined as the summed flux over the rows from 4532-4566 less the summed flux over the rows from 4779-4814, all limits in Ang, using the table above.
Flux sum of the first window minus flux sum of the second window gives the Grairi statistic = -4.4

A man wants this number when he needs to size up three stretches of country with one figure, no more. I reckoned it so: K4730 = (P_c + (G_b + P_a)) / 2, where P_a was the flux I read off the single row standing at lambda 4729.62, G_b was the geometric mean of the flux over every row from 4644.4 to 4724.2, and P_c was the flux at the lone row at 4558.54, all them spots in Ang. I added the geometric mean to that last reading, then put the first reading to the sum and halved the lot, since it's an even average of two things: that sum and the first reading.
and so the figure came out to 12.6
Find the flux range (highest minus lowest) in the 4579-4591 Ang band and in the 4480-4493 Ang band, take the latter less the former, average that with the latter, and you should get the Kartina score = 0.33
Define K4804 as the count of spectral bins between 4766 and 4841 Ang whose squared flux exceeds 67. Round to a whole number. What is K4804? 27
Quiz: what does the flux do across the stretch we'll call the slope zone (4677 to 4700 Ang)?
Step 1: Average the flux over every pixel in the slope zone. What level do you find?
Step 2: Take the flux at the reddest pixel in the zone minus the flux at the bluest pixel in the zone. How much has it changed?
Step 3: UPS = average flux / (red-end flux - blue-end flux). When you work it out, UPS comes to 118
